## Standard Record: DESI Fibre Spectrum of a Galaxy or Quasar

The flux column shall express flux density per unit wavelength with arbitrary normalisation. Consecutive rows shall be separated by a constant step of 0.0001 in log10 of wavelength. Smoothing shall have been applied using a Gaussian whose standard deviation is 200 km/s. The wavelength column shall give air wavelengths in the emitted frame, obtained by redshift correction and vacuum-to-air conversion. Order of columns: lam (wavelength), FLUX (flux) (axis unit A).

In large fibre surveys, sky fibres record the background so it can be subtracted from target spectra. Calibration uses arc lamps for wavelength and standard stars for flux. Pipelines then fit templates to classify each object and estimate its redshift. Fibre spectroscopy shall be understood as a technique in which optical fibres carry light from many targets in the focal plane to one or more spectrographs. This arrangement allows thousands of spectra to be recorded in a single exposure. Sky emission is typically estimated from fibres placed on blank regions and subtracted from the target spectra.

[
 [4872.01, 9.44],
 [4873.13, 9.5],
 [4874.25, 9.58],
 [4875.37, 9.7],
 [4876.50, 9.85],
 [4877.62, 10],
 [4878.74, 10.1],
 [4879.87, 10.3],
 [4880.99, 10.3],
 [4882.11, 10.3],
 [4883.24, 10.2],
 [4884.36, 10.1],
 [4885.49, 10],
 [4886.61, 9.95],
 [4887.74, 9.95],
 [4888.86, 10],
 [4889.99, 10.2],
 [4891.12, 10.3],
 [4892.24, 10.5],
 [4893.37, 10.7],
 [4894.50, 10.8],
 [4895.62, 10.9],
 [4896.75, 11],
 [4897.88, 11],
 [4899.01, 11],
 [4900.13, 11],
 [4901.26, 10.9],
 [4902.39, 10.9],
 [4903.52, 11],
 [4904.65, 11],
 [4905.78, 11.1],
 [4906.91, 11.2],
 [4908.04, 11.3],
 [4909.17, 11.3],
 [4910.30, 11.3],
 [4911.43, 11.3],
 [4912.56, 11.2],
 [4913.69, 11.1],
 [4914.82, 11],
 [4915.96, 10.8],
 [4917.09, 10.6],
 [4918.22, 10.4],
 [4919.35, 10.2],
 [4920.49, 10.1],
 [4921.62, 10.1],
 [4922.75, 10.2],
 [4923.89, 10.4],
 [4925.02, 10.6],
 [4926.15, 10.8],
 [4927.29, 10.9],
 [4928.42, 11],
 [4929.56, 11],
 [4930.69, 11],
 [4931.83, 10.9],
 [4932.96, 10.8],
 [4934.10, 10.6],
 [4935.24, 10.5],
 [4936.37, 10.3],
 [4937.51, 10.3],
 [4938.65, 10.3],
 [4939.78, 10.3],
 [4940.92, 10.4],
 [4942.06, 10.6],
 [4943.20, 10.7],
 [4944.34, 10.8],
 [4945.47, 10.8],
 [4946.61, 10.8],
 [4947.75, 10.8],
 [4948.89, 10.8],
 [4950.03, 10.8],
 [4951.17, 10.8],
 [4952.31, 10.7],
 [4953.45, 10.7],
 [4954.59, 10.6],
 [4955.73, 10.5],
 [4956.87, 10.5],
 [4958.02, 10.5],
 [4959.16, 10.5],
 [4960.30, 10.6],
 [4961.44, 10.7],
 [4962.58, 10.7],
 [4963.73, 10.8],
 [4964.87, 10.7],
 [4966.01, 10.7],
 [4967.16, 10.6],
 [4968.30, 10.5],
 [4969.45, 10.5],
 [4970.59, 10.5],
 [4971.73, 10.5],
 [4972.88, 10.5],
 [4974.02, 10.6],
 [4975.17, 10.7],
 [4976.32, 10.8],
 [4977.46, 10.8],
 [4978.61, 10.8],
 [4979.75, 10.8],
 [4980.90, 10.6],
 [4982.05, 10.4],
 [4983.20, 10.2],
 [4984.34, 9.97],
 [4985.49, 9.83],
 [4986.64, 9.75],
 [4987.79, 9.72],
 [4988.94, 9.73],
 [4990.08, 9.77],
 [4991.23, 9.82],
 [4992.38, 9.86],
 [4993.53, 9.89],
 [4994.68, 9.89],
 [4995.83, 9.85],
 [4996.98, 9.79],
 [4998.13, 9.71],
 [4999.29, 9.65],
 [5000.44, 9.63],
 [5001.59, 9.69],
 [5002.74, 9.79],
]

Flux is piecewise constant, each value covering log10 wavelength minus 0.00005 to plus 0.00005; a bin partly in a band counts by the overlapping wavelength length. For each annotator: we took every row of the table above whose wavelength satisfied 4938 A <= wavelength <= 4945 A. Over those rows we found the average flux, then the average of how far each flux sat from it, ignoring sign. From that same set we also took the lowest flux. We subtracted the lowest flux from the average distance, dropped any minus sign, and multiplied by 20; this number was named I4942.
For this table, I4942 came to 202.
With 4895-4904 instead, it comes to 217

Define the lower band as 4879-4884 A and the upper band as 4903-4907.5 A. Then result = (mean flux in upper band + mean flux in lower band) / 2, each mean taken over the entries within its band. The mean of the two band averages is 10.7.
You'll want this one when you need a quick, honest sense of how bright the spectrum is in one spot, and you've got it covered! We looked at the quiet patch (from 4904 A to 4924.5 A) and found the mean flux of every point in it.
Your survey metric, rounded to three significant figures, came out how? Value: 10.8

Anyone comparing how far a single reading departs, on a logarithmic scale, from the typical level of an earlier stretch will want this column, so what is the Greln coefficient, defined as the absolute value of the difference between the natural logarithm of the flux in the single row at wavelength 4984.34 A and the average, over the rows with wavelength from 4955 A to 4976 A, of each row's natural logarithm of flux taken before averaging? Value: 0.060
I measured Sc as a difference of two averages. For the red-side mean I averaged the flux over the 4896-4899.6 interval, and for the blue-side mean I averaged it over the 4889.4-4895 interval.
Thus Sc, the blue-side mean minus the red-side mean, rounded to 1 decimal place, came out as -0.5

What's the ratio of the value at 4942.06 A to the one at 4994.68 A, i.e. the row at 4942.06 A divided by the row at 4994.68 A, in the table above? 1.07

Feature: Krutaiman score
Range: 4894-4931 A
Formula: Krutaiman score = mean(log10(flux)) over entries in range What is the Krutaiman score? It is 1.036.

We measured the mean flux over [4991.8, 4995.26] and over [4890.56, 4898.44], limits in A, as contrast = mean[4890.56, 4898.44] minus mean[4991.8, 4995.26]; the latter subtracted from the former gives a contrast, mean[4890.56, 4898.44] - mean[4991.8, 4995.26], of 0.9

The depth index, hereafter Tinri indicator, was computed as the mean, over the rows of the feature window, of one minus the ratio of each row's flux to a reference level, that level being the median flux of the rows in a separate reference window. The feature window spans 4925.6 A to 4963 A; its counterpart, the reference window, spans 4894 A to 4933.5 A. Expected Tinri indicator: 0.030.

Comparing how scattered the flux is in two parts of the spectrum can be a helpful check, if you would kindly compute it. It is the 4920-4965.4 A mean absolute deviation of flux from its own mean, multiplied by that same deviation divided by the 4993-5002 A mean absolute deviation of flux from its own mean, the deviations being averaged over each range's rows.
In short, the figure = 0.4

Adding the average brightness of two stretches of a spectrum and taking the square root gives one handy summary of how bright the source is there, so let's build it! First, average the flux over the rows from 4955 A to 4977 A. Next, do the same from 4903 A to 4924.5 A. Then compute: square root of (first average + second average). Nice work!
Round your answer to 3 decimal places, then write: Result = 4.628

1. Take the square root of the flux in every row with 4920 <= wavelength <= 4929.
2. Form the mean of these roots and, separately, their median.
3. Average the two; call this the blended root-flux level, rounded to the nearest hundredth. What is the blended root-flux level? 3.24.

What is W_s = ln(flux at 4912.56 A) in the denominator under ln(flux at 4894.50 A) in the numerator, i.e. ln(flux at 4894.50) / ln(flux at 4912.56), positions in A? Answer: 0.985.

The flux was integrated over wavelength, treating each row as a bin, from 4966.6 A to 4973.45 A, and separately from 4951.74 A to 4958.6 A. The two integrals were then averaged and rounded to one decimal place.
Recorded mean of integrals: 72.3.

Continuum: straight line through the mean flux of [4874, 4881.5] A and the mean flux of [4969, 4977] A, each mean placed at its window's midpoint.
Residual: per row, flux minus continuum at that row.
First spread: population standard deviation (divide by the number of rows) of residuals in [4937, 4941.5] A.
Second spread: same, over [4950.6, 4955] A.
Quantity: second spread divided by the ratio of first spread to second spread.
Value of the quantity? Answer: 0.16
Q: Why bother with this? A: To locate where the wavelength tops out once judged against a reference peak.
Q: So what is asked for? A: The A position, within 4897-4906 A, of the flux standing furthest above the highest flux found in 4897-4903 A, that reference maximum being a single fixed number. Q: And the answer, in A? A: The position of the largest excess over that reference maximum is 4905.78 A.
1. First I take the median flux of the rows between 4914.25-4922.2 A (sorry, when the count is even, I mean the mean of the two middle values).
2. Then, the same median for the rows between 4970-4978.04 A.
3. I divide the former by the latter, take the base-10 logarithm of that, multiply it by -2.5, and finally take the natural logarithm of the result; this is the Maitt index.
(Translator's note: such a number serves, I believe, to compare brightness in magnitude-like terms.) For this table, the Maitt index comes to -3.9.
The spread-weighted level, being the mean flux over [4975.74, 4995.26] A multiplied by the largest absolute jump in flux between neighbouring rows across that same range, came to 2.34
